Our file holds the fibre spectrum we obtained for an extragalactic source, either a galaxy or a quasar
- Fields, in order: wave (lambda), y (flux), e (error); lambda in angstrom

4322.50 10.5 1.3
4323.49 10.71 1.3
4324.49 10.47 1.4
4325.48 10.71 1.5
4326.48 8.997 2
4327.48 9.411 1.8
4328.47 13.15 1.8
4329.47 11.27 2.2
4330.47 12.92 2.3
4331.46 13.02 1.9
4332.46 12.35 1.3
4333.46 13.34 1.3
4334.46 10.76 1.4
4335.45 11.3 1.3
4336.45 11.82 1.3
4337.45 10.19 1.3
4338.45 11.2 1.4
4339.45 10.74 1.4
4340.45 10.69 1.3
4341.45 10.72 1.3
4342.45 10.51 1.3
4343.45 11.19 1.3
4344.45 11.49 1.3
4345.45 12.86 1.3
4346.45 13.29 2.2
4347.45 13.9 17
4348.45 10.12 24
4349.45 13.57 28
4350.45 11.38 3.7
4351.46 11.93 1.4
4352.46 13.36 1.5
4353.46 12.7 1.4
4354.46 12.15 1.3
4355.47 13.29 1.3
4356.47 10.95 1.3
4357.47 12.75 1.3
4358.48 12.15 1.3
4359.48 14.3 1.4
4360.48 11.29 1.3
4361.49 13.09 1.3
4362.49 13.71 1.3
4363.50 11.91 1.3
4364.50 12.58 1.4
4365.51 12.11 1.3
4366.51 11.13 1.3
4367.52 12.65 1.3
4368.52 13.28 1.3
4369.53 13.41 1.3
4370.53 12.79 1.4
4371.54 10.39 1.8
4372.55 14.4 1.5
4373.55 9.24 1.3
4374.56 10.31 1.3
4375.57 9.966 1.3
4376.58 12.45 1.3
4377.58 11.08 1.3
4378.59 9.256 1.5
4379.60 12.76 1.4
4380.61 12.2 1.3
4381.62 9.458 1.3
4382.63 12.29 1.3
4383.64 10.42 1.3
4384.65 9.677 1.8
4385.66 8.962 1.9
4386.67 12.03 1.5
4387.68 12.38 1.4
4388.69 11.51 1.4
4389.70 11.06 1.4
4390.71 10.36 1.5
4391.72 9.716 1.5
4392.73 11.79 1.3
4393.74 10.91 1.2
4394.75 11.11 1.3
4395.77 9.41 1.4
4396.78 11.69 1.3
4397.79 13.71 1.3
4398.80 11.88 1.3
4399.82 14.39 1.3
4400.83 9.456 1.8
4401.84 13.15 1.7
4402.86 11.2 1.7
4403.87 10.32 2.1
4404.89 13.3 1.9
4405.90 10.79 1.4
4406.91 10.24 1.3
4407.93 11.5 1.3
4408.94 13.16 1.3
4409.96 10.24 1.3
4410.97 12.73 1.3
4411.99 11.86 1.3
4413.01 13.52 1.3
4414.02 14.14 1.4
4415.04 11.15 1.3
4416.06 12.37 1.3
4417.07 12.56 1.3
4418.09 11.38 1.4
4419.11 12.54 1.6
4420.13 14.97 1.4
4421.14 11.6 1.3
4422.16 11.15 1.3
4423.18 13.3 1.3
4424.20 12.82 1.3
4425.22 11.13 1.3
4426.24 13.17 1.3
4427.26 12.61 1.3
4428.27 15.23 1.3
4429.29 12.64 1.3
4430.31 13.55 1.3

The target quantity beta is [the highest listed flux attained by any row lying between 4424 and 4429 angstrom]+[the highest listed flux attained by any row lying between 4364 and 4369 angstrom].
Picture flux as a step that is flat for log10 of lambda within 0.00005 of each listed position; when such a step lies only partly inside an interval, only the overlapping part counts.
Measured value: 28.5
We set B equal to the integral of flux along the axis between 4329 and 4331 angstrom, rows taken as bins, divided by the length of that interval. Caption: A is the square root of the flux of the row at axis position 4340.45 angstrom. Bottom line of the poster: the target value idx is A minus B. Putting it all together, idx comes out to -8.9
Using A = 3.27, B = 12.2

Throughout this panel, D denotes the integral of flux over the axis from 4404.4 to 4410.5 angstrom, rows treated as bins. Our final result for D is 71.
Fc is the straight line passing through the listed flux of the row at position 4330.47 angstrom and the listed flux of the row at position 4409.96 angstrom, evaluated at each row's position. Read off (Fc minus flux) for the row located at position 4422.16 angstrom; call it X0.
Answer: -1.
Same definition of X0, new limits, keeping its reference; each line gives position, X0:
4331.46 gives 0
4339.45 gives 2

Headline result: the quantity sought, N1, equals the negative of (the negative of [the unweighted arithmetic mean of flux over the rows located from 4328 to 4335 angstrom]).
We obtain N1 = 12.4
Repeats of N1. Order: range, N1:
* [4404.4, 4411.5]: 11.7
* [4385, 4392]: 10.9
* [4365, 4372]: 12.3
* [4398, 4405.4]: 12.0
